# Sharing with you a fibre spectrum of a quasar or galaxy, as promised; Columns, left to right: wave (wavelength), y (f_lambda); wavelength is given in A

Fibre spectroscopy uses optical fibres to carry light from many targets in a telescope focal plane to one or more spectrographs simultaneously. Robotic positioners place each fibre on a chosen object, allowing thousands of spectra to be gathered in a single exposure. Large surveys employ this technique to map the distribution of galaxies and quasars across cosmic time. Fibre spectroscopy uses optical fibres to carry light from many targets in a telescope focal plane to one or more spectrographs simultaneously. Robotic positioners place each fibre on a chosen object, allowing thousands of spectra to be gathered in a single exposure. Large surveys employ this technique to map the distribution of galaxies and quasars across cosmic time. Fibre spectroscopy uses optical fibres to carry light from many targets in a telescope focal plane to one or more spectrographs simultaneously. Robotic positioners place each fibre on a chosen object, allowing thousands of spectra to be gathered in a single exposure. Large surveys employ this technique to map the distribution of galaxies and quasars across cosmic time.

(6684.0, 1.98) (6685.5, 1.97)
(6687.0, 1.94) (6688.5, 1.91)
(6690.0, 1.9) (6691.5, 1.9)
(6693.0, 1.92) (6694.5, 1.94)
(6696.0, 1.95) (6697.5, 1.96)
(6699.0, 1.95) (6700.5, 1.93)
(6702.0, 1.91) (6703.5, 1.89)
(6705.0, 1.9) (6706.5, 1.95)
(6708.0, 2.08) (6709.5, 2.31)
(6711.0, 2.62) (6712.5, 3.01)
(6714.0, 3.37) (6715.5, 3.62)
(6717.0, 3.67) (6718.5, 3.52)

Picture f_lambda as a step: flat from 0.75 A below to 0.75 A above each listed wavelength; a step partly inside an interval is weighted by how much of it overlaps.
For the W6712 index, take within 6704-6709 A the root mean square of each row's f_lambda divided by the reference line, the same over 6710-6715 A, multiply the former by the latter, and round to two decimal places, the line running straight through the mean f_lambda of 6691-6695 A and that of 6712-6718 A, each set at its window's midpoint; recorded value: 0.64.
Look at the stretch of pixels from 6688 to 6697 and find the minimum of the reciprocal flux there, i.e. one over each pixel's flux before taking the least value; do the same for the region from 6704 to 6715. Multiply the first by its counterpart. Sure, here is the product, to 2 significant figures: 0.15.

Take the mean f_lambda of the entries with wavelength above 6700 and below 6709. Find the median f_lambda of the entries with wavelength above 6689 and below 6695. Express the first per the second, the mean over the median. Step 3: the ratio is 1.02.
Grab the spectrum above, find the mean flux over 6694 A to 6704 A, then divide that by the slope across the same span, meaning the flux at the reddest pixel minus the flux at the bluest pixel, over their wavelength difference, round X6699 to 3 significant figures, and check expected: -348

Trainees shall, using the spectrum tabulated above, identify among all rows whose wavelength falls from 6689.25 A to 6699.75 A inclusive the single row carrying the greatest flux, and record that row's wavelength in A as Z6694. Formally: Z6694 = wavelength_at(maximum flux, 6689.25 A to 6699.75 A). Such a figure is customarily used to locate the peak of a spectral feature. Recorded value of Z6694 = 6697.5 A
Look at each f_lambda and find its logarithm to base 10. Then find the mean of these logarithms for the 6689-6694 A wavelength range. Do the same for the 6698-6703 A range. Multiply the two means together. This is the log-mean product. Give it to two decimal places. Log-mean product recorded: 0.08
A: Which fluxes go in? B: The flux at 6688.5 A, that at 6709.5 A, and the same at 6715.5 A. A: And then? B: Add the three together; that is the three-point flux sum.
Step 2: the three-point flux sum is 7.8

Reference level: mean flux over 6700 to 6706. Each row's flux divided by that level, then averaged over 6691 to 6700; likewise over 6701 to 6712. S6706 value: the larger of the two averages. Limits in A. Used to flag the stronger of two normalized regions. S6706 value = 1.1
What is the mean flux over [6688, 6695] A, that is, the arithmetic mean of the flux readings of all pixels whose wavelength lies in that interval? 1.91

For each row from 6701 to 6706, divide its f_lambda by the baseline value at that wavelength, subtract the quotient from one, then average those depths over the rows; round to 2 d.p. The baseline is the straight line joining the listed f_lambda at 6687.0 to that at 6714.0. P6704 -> 0.32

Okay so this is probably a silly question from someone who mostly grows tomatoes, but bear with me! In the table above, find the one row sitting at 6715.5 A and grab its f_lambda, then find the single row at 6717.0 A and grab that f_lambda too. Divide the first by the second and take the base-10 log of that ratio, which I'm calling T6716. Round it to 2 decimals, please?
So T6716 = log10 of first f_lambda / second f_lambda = -0.01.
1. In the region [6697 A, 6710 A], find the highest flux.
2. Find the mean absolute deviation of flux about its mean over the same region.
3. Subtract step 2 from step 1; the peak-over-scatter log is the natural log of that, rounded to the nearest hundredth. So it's 0.80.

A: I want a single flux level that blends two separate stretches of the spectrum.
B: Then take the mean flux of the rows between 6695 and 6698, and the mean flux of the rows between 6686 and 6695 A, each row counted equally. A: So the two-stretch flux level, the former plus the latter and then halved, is 1.94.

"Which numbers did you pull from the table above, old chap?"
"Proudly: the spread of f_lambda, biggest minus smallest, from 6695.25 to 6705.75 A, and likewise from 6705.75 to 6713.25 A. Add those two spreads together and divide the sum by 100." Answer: 0.0113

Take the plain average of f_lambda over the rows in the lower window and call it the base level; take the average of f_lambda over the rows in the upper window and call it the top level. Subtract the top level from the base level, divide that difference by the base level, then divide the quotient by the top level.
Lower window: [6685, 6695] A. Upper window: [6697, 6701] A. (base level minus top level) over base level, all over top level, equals -0.01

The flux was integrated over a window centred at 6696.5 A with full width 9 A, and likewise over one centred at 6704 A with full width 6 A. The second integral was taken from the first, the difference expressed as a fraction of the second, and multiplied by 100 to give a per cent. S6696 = 52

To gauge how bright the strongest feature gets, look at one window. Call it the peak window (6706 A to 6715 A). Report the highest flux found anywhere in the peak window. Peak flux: 3.37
